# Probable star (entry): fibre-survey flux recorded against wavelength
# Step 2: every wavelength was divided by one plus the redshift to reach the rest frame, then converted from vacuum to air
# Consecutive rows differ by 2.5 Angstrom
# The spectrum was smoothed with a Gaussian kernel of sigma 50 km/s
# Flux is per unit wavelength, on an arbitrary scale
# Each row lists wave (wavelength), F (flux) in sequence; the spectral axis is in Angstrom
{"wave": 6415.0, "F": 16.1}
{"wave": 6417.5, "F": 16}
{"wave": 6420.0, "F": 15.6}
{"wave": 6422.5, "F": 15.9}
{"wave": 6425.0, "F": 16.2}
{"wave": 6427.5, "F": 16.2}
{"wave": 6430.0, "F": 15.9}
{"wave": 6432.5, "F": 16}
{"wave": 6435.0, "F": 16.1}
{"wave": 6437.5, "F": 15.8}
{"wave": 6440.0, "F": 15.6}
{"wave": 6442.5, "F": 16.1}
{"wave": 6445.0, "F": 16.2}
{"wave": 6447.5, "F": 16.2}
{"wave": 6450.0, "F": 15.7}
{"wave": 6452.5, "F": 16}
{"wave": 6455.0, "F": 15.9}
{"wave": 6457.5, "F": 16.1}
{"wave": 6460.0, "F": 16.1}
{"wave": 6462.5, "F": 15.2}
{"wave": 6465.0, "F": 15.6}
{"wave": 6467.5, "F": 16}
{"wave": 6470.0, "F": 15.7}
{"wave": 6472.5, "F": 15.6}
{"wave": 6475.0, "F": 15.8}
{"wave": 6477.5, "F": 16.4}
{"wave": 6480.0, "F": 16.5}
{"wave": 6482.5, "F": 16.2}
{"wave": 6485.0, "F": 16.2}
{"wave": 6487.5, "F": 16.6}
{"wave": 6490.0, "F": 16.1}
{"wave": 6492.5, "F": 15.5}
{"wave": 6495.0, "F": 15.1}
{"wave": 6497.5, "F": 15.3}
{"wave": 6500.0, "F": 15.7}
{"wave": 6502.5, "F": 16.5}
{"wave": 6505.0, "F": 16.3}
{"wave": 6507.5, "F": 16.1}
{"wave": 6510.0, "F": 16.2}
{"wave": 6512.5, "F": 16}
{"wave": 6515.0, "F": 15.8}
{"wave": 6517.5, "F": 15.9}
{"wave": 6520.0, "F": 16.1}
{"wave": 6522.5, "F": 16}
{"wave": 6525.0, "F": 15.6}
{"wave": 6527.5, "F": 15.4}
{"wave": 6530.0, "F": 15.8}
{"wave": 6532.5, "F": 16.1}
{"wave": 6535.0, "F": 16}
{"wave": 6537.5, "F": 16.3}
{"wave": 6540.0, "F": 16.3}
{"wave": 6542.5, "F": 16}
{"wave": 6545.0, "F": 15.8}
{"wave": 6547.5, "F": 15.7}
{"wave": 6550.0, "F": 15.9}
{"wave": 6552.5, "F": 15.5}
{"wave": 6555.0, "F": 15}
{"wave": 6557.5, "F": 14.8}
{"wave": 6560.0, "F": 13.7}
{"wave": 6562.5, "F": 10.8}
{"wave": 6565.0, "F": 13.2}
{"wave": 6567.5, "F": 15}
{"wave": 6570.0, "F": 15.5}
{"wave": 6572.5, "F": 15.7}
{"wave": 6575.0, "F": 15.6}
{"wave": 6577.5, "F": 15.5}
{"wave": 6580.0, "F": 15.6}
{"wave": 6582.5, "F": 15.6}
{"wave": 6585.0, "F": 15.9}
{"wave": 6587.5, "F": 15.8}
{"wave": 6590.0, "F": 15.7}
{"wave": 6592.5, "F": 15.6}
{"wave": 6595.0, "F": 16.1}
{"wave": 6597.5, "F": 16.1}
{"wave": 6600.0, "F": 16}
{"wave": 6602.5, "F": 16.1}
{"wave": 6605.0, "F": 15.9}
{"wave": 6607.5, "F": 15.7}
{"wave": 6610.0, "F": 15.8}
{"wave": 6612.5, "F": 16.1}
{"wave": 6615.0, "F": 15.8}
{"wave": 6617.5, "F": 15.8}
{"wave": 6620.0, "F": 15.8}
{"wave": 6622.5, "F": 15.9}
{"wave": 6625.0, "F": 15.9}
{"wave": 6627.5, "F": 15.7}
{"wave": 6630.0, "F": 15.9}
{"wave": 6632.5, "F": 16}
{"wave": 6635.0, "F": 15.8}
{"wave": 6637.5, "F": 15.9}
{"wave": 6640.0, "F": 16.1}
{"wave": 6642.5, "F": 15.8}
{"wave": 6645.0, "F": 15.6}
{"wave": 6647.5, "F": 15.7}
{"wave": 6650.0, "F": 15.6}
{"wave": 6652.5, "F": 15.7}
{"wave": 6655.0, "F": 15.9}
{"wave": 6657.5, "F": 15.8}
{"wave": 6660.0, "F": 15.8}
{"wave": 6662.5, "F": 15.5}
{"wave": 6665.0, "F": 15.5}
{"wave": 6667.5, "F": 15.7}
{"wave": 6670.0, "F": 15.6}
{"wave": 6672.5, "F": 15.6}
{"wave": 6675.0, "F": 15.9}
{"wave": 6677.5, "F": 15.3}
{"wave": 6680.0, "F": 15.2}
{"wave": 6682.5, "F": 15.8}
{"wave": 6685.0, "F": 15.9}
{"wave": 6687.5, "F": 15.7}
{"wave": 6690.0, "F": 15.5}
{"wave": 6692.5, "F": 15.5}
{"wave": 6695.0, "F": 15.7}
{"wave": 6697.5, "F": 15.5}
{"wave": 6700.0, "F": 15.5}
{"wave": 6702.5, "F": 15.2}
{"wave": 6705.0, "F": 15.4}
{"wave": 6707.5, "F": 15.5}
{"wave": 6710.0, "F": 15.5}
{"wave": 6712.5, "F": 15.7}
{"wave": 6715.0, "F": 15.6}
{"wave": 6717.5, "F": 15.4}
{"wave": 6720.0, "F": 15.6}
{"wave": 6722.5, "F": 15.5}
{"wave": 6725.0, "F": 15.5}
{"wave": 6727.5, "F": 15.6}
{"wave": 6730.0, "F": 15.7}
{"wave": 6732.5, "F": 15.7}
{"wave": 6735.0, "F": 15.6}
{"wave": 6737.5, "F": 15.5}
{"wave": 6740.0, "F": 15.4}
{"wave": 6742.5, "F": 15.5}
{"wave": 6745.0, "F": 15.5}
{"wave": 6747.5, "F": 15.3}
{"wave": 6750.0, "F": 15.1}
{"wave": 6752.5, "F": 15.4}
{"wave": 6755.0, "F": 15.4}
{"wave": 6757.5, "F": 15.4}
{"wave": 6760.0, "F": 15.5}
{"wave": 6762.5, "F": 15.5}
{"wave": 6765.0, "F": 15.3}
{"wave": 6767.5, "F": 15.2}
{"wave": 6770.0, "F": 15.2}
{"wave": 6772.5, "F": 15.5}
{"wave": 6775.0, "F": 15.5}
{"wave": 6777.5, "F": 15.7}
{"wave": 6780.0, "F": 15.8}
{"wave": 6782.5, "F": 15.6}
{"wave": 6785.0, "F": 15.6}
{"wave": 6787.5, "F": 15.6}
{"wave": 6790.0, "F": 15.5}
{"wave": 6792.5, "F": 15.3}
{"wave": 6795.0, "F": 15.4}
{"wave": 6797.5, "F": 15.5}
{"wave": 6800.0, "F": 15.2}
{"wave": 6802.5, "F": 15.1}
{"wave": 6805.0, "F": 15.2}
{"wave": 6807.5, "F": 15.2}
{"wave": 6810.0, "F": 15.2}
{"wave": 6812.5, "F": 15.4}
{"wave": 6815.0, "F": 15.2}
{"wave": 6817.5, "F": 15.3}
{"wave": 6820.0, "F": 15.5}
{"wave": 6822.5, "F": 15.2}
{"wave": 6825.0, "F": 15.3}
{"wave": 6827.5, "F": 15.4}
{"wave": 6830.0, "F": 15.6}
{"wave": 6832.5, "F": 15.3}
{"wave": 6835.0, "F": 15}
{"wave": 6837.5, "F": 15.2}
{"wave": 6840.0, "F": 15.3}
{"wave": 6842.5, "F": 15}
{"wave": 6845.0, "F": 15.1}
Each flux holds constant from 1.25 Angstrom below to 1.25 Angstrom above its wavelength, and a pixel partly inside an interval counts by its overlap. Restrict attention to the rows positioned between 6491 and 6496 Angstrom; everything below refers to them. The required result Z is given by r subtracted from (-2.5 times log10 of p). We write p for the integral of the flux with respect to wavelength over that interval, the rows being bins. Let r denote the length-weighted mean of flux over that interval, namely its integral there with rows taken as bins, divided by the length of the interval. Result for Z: -20.1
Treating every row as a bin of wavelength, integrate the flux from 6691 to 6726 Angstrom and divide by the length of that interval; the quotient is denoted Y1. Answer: 15.5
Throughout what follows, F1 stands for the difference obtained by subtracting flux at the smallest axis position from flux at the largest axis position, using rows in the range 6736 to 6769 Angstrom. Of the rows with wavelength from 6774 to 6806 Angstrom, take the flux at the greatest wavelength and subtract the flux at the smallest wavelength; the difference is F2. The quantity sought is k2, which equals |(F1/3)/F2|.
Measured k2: 0.33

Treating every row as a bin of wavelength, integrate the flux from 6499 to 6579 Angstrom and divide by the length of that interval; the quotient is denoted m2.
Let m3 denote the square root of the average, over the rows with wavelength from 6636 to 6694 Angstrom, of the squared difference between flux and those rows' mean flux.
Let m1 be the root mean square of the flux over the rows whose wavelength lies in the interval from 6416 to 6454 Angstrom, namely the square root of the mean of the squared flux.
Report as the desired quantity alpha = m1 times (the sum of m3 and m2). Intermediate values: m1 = 16.0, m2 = 15.5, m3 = 0.20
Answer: 251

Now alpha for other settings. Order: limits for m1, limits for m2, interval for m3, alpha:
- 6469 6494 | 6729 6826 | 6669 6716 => 251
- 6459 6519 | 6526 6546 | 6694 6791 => 257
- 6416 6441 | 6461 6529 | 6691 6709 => 256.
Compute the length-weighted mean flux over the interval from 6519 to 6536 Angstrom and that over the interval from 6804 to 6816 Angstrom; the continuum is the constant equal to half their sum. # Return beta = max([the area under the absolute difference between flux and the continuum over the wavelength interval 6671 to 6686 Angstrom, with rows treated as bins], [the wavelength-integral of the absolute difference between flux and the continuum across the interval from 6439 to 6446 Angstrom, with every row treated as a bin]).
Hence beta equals 4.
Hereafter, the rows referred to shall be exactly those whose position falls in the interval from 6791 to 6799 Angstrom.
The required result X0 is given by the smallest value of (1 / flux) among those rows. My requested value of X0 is 0.0645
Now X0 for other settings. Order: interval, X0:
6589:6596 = 0.0621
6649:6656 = 0.0629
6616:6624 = 0.0629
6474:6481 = 0.0606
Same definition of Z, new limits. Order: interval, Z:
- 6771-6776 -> -20.2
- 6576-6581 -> -20.3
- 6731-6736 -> -20.4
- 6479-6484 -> -21.1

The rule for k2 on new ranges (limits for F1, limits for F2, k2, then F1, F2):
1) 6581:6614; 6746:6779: 0.42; 0.5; 0.40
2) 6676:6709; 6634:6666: 0.22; 0.2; -0.30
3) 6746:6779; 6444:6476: 0.33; 0.4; -0.40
